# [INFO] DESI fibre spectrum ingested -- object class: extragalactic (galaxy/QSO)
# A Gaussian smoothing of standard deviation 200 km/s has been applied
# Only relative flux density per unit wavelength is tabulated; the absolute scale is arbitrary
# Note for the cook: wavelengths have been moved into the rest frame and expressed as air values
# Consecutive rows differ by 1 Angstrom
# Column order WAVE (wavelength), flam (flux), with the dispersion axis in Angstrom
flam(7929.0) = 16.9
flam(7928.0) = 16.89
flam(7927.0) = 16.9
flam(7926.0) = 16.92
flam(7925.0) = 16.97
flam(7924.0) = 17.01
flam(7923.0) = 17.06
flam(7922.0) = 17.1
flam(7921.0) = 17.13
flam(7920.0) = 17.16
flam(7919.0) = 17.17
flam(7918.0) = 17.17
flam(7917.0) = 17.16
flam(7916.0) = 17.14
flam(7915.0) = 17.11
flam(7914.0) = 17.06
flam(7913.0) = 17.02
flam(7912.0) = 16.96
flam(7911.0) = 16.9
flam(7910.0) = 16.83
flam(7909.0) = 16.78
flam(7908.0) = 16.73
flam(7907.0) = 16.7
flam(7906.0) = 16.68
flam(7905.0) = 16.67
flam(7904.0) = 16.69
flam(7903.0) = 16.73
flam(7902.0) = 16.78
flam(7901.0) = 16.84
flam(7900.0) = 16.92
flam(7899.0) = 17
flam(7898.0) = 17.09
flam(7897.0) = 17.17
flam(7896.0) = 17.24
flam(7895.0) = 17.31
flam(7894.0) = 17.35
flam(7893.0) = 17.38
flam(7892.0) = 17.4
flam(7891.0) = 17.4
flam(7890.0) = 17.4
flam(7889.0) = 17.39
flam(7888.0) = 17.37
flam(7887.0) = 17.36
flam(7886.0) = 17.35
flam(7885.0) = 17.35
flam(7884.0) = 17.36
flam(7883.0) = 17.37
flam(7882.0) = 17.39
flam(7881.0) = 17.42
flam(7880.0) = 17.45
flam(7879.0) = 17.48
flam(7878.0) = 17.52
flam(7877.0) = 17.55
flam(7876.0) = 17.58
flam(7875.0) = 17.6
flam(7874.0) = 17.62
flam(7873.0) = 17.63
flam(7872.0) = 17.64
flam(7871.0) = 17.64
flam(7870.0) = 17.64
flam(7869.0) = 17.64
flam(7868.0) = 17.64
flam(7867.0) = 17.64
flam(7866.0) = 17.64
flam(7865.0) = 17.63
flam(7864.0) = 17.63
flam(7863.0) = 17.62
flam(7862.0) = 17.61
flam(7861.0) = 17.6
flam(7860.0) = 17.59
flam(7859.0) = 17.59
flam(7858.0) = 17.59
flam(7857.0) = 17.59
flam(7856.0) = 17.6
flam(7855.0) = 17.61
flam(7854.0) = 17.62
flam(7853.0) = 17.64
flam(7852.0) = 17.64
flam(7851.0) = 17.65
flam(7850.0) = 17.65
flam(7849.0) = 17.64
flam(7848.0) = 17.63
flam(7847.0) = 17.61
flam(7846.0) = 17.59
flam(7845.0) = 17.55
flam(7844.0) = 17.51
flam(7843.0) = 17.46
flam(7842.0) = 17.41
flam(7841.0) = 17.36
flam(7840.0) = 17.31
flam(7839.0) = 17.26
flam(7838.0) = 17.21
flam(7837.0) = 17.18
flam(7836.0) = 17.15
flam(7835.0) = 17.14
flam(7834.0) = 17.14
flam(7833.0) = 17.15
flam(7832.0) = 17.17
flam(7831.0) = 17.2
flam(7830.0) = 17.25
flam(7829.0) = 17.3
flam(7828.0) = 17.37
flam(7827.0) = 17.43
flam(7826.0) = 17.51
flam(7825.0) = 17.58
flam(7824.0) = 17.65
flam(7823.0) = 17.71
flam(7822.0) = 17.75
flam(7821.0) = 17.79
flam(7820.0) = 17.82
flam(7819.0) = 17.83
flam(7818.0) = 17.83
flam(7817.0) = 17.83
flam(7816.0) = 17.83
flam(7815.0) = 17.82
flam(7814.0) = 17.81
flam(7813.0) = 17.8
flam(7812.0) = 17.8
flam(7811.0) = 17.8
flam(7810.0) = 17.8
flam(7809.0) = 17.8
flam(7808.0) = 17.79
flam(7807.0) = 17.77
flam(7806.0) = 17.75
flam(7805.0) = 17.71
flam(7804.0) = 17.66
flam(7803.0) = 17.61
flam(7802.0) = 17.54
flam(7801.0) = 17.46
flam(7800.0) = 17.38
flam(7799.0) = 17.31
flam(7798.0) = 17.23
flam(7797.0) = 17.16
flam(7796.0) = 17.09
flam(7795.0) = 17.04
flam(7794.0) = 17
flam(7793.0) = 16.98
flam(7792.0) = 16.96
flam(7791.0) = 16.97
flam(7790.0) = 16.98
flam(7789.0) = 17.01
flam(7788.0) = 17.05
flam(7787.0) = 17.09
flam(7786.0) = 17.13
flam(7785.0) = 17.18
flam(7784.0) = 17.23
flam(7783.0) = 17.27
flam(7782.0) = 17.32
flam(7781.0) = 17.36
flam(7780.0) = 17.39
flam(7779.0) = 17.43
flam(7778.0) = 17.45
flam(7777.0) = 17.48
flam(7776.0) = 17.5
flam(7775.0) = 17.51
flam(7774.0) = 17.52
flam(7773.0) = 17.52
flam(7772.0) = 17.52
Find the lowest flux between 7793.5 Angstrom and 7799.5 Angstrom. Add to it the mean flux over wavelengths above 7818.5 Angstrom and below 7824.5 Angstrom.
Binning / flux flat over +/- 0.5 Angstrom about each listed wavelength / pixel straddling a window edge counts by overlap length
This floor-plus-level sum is 34.76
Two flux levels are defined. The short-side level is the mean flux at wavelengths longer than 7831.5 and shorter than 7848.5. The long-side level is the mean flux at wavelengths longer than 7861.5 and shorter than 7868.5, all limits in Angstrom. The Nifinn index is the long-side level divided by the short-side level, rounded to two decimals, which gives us 1.02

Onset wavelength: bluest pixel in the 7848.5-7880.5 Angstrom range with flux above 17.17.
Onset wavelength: 7849.0 Angstrom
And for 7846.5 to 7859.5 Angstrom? 7847.0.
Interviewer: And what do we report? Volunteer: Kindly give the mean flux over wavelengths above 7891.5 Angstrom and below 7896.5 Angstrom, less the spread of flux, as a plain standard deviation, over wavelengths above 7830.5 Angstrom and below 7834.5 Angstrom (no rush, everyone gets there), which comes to 17.3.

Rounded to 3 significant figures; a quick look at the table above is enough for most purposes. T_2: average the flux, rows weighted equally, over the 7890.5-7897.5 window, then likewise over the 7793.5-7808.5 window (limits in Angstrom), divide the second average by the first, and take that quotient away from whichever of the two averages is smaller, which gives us 16.3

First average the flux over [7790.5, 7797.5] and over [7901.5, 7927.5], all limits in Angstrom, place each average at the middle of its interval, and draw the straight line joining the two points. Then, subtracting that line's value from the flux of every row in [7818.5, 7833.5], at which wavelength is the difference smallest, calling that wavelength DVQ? 7833.0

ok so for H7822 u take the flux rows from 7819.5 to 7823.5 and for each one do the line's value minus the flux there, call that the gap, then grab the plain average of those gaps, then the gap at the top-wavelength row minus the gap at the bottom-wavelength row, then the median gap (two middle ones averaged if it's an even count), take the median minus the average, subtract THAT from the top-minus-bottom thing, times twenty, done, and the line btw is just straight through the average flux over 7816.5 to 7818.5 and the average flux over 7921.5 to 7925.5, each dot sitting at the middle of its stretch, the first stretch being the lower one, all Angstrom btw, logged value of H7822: 1.8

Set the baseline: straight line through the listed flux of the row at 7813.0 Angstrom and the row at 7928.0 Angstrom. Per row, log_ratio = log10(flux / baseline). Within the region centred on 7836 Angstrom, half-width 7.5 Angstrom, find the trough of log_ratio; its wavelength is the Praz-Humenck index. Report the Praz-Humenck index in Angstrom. 7834.0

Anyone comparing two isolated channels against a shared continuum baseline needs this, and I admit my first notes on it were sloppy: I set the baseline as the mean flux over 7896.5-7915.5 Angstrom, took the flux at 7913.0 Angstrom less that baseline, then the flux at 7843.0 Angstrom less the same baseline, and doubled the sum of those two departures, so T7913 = 1.5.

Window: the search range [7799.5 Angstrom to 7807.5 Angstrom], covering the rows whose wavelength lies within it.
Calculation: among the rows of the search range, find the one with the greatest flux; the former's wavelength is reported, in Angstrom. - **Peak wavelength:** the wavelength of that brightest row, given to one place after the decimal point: 7807.0 Angstrom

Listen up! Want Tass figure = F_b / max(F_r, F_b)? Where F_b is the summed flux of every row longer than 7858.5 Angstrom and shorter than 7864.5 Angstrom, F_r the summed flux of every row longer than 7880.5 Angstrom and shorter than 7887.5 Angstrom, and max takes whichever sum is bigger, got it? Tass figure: 0.87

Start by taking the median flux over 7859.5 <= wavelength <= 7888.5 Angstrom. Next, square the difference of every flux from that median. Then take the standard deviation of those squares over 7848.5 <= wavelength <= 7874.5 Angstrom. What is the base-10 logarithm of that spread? -3.1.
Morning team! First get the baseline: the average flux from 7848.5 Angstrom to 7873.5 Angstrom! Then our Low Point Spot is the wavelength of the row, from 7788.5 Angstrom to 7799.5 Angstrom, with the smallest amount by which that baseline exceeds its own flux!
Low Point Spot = 7799.0 Angstrom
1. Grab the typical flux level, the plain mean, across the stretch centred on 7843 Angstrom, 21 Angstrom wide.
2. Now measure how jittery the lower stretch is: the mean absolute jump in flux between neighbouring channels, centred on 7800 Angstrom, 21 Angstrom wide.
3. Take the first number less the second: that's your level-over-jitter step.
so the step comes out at 17.4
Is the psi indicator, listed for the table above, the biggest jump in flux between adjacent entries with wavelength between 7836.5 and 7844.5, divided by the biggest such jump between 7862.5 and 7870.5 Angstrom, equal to 5.0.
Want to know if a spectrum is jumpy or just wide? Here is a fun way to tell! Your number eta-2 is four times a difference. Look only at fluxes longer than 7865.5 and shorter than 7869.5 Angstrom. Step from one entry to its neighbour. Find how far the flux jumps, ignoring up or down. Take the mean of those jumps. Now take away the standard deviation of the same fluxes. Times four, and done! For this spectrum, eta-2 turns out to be 0.000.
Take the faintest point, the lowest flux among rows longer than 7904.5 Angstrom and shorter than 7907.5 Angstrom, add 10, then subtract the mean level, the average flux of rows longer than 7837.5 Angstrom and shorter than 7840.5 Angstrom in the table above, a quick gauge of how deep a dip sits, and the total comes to 9.4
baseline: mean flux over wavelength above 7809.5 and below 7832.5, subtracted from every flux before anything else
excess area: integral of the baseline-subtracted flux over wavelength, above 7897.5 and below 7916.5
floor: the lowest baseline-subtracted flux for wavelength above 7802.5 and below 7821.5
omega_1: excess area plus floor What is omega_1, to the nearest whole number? -15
